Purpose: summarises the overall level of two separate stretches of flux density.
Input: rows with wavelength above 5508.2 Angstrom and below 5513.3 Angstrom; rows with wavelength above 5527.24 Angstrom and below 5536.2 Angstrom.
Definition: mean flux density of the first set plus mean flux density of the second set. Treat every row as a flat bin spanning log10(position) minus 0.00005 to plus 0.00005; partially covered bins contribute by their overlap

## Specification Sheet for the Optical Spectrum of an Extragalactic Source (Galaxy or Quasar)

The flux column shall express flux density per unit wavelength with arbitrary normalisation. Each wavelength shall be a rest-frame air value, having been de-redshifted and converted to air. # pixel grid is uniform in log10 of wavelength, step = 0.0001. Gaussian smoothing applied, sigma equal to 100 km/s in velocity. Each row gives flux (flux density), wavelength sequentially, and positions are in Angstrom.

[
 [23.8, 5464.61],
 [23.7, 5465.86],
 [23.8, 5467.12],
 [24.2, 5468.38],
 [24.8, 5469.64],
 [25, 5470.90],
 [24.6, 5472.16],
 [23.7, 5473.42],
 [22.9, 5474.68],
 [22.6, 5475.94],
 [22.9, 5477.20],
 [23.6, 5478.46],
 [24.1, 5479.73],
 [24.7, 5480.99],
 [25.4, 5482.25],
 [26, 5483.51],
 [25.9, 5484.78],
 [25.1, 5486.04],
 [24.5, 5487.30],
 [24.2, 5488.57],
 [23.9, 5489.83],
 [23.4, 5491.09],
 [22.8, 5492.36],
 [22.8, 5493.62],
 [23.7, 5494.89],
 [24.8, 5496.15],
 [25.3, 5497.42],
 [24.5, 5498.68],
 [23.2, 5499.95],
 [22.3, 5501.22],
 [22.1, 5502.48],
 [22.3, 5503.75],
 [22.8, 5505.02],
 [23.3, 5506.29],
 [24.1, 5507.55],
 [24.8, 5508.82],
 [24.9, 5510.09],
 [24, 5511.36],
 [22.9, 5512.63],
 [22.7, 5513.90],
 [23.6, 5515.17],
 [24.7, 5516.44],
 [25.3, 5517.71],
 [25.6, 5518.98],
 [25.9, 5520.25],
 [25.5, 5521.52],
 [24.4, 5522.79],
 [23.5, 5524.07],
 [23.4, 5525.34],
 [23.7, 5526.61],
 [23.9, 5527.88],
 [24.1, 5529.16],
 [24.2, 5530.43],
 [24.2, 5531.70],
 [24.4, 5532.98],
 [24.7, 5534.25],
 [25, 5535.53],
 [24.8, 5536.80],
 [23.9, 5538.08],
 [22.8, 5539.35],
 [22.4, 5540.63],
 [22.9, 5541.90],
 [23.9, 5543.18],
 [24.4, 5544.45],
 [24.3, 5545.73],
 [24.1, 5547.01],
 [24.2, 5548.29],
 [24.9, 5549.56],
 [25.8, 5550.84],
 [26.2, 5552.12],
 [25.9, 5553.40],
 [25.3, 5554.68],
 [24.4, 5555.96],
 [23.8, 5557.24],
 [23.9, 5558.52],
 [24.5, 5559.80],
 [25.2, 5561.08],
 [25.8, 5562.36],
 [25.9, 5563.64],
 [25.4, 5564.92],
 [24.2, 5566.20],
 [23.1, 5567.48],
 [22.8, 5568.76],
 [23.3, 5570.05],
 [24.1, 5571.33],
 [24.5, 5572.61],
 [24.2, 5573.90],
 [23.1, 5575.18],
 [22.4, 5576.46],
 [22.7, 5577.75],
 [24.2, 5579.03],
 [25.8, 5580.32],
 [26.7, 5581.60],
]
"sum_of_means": 48.5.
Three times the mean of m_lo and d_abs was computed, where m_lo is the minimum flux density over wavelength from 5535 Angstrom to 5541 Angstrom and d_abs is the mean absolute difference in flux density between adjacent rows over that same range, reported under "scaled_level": 34.6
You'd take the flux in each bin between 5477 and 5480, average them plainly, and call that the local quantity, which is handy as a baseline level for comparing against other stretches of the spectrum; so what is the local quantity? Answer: 23.5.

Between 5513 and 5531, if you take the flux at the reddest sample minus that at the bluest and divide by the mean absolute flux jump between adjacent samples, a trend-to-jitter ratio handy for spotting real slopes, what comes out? 3.0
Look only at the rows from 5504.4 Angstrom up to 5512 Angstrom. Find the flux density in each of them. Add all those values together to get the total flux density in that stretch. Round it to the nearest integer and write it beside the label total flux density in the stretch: 144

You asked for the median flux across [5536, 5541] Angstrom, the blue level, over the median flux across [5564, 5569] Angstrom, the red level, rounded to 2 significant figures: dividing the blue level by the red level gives 0.99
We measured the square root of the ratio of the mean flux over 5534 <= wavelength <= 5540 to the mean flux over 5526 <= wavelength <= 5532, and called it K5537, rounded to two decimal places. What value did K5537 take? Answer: 1.00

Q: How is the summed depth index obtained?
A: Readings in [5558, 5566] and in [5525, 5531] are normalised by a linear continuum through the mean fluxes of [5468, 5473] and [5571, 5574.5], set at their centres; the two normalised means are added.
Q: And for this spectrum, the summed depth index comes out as 2.01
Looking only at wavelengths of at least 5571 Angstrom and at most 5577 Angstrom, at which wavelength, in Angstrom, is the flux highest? 5572.61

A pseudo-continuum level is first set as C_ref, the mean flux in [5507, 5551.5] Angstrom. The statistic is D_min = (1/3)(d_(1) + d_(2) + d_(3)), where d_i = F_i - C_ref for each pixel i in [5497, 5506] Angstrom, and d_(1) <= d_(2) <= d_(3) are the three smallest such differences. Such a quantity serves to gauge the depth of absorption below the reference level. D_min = -1.99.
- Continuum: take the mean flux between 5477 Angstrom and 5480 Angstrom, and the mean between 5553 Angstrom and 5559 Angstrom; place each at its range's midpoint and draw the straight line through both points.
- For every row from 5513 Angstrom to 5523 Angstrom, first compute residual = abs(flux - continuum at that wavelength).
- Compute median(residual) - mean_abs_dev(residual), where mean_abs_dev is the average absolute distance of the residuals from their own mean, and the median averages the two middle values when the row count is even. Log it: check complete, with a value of 0.80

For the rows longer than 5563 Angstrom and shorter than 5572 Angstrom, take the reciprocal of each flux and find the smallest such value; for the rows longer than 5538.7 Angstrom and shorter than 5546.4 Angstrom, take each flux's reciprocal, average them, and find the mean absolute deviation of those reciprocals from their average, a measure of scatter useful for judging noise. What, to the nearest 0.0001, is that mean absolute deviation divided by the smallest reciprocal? 0.0354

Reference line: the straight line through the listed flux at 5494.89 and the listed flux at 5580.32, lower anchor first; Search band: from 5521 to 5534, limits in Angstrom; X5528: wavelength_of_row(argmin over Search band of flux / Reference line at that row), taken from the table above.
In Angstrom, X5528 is 5525.34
